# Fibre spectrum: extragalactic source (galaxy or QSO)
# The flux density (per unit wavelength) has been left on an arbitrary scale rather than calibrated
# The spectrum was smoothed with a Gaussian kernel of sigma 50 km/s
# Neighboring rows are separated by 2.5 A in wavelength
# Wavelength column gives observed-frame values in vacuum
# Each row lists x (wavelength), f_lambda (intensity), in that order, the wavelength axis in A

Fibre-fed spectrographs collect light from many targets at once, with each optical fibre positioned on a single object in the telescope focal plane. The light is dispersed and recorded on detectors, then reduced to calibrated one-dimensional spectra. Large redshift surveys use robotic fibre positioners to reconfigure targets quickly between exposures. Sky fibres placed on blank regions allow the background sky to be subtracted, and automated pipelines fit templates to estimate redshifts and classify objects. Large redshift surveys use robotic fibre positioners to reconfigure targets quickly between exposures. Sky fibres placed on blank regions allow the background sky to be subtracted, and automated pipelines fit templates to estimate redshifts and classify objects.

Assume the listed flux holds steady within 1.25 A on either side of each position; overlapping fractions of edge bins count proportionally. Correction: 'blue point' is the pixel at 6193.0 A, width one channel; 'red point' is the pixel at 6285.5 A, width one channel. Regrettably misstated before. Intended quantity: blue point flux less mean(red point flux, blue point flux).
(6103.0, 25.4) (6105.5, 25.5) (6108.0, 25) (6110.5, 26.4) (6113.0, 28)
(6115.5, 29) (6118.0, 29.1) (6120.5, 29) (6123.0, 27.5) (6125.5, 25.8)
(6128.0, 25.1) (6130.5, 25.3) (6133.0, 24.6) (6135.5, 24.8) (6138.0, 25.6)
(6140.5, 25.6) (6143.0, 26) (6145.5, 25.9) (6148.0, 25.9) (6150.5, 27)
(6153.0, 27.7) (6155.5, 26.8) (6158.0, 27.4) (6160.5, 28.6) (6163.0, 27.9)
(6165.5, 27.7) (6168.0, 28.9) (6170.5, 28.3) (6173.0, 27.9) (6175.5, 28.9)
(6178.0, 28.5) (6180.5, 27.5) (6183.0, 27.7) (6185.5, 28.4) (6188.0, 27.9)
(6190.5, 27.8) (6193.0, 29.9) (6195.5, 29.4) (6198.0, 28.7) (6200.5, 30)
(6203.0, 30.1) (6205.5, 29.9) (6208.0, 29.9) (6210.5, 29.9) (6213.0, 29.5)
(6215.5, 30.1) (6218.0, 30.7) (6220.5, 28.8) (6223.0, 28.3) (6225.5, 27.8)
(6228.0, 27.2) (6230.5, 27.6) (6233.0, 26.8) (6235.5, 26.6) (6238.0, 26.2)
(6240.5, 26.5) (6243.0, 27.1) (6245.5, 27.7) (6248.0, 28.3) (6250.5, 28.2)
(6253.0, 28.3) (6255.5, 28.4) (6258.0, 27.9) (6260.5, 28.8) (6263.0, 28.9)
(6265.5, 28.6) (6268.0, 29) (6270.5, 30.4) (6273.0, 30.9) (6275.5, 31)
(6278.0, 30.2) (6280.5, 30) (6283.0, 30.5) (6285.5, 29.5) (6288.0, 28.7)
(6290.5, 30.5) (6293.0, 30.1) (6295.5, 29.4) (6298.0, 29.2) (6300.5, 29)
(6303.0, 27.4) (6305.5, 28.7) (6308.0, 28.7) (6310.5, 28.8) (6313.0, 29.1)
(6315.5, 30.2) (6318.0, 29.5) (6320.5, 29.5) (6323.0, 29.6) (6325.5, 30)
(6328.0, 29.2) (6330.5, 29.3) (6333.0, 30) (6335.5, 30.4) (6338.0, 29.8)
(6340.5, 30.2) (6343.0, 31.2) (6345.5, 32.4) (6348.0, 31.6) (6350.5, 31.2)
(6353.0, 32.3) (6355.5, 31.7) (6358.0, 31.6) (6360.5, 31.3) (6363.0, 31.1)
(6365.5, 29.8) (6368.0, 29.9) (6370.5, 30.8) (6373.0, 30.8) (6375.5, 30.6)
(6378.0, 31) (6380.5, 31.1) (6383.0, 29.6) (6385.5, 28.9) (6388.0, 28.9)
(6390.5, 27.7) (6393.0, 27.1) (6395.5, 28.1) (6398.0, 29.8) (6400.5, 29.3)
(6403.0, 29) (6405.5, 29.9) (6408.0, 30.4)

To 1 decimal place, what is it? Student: 0.2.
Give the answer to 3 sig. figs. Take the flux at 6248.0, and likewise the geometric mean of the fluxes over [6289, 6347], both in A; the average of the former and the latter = 29.0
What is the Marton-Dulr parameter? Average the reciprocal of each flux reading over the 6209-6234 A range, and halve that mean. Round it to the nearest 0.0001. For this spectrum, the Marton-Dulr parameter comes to 0.0175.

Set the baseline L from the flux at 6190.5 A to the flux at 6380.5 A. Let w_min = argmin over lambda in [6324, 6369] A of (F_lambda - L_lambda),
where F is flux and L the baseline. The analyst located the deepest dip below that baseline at 6365.5 A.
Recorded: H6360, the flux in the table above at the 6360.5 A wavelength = 31.3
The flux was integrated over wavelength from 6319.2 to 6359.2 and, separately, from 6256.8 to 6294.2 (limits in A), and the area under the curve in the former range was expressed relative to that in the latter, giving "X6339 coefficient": 1.1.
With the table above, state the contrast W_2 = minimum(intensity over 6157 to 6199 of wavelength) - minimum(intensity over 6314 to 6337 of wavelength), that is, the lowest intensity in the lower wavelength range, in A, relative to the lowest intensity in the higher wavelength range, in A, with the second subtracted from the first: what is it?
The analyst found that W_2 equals -1.8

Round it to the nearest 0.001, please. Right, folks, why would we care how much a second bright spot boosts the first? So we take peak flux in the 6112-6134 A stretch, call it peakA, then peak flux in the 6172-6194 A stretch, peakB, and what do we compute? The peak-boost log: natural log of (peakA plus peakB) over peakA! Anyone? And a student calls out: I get 0.707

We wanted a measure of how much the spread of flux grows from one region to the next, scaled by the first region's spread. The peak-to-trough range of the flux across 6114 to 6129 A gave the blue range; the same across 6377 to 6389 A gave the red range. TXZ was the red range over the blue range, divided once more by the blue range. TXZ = 0.14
